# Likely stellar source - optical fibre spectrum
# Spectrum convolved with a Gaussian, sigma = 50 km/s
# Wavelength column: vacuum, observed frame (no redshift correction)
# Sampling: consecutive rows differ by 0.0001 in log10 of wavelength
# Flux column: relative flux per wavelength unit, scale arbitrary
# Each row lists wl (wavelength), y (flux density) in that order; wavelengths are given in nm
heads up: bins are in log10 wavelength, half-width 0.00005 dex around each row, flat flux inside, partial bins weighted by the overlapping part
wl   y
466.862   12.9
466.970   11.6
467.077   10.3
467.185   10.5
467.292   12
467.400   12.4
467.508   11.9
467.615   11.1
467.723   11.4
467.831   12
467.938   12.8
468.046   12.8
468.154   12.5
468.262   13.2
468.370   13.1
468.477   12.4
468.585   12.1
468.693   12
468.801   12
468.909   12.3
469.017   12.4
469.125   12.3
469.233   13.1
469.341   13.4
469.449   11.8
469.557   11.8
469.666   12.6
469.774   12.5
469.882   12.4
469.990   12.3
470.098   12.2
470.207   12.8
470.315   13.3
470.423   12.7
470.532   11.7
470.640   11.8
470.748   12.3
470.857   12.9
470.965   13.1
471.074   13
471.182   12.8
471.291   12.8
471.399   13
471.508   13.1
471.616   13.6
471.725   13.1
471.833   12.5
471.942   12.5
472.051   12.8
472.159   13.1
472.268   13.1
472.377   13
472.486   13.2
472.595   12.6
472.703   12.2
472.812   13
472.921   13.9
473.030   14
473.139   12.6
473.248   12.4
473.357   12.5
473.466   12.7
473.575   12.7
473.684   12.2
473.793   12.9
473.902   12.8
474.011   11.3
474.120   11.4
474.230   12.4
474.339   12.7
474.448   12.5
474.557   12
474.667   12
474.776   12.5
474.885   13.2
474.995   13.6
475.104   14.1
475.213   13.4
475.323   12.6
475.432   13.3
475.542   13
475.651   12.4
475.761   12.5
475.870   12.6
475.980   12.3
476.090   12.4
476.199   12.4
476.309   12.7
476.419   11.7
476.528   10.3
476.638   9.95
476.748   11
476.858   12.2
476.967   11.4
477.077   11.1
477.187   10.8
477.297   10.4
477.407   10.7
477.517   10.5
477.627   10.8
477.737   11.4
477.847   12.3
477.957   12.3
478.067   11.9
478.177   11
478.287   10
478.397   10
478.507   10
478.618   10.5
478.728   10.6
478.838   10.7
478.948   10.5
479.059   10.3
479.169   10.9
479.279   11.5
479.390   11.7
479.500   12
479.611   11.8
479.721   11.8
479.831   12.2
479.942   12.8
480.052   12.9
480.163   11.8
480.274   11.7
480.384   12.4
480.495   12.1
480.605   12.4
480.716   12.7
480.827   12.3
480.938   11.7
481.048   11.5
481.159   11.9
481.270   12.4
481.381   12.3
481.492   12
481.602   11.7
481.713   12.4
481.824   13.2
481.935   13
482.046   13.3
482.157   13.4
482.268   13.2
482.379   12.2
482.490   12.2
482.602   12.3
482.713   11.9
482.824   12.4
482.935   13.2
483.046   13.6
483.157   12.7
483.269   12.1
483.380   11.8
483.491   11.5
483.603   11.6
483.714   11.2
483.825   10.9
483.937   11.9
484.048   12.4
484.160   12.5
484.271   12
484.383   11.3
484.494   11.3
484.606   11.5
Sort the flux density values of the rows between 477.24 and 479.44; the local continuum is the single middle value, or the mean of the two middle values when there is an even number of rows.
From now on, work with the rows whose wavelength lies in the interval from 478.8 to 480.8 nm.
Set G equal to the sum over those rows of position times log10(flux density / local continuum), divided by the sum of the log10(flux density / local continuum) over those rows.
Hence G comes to 480.09 nm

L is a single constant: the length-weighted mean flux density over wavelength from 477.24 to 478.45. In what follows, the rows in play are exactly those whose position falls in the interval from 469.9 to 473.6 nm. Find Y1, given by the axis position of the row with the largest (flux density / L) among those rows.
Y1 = 473.030 nm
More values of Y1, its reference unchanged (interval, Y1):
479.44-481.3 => 480.052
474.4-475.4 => 475.104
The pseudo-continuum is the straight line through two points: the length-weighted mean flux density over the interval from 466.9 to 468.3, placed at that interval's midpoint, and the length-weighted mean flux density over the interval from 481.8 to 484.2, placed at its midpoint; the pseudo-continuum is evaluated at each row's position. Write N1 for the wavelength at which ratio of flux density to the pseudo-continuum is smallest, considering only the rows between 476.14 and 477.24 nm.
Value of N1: 476.638 nm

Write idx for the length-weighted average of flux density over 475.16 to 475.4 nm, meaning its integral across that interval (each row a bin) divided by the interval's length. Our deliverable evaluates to 13.0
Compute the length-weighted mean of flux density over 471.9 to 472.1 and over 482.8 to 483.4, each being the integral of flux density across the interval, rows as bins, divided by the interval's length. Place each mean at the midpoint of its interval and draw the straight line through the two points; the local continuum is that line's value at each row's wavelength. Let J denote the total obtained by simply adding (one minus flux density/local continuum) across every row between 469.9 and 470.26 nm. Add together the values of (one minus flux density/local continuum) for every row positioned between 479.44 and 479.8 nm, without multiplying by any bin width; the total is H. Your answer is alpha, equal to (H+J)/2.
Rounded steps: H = 0.19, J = 0.05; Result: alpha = 0.12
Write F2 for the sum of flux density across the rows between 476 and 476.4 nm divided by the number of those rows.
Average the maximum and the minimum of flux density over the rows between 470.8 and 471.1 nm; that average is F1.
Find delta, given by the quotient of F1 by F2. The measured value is 1.04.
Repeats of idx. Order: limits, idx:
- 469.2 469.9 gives 12.5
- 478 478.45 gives 10.8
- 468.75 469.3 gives 12.4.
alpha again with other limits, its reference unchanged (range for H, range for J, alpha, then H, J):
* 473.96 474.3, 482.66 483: 0.14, 0.22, 0.05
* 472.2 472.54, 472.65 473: -0.10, -0.11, -0.09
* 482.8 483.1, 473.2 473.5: -0.03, -0.09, 0.03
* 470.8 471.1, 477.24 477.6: 0.21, -0.09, 0.51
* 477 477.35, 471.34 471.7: 0.15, 0.45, -0.14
